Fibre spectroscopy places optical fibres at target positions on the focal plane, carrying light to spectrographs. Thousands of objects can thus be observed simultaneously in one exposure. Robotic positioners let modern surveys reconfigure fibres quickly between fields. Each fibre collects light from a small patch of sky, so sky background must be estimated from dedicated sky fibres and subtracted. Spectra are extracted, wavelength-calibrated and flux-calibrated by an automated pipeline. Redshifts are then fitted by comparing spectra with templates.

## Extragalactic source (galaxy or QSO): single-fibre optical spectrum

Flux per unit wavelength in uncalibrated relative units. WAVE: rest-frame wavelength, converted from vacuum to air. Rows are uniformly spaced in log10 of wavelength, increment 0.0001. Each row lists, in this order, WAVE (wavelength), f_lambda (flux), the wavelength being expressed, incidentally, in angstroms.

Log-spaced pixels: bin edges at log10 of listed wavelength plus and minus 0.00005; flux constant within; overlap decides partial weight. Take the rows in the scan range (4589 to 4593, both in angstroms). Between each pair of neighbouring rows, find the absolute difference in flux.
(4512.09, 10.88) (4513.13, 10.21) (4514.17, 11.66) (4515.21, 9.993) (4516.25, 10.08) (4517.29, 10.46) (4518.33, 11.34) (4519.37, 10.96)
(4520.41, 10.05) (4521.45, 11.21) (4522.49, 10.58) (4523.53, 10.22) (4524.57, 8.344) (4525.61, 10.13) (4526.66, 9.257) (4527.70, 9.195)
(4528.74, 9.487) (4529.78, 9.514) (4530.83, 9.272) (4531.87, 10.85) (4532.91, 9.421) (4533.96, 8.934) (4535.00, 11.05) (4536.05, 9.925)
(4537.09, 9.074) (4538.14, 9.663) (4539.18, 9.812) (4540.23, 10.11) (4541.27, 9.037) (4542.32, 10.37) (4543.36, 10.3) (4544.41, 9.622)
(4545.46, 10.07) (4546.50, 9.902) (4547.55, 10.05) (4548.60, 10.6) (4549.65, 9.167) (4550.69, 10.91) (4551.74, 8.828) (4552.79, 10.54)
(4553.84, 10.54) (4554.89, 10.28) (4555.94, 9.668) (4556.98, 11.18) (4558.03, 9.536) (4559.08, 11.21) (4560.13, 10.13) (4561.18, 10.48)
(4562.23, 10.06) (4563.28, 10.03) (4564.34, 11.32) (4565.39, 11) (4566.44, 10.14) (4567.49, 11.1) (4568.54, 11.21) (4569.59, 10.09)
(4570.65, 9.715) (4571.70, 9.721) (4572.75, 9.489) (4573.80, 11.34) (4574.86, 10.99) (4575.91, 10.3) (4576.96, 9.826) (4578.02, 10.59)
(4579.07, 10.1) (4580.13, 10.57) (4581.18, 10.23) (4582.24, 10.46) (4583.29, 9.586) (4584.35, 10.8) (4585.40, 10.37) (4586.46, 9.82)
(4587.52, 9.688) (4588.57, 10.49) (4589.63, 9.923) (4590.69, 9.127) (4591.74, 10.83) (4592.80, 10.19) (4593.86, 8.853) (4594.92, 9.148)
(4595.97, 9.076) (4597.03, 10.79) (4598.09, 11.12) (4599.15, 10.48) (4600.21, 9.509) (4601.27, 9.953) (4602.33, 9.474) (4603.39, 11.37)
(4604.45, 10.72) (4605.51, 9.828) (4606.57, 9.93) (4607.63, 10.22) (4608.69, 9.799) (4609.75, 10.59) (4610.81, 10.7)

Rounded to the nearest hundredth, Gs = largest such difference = 1.70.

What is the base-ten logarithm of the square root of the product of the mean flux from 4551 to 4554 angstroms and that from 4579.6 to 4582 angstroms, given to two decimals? 1.01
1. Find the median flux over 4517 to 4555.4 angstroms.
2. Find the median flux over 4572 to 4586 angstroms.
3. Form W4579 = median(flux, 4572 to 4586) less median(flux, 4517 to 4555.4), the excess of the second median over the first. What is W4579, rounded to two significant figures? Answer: 0.32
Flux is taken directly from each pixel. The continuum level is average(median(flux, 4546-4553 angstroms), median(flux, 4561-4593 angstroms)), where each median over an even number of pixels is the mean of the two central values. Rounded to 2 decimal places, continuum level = 10.14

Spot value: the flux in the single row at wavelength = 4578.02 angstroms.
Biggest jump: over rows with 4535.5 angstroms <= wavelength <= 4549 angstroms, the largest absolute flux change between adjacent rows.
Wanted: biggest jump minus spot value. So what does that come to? -9.3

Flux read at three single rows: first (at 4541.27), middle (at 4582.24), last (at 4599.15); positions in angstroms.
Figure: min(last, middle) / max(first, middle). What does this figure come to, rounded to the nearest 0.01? 1.00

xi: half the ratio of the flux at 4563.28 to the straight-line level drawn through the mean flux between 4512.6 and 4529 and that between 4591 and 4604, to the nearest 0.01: 0.50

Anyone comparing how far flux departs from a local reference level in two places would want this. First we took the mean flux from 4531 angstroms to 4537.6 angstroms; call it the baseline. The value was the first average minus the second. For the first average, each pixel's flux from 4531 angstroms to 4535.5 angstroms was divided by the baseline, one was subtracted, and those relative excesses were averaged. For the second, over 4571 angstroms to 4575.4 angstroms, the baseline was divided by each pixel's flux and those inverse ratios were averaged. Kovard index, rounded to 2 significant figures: -0.94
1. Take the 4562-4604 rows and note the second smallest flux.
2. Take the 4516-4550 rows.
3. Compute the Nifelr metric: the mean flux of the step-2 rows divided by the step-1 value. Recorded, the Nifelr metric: 1.10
